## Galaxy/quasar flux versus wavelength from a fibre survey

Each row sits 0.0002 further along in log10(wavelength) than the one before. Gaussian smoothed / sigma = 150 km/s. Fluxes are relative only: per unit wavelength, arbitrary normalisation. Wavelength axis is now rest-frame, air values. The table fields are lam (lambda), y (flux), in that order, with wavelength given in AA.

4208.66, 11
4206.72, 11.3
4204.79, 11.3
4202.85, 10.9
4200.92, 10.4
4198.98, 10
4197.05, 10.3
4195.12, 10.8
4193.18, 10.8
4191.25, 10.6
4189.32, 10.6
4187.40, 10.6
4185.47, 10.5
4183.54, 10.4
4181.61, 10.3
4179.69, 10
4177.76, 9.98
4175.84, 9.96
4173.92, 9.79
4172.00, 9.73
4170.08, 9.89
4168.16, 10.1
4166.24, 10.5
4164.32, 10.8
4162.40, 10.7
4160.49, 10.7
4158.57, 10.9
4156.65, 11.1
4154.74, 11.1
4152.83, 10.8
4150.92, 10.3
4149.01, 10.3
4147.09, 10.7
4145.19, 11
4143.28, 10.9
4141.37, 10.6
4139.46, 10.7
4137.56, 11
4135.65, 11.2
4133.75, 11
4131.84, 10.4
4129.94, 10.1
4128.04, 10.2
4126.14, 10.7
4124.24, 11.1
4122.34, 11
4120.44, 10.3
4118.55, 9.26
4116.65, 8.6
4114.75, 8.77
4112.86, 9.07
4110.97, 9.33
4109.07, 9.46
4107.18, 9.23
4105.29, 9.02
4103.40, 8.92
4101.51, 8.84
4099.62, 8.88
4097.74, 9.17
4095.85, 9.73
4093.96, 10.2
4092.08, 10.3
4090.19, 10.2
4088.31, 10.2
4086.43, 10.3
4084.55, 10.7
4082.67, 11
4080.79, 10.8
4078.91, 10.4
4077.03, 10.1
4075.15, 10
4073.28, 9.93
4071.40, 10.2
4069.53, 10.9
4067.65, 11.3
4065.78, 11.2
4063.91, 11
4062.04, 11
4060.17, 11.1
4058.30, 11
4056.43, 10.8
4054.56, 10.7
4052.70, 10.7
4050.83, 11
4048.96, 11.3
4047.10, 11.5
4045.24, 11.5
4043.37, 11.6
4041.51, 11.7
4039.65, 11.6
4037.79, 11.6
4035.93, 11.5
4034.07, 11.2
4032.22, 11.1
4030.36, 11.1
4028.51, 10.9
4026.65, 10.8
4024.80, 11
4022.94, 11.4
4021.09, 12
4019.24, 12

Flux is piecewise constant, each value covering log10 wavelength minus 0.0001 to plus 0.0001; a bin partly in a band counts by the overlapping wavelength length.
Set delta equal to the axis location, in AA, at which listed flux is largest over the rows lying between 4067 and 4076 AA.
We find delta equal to 4067.65 AA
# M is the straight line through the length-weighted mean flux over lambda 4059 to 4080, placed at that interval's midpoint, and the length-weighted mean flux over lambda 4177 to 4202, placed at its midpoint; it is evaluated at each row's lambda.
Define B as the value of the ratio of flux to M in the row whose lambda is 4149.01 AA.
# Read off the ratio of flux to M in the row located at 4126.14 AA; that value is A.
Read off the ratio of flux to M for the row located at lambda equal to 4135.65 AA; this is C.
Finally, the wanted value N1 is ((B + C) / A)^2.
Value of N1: 4.1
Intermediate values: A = 1.02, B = 0.98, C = 1.06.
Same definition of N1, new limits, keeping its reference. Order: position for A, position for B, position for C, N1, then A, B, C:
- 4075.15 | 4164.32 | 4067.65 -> 5.0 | 0.94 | 1.03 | 1.06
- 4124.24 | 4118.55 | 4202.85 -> 3.3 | 1.05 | 0.88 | 1.05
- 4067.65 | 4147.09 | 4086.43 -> 3.5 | 1.06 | 1.02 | 0.97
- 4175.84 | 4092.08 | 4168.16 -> 4.1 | 0.95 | 0.97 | 0.97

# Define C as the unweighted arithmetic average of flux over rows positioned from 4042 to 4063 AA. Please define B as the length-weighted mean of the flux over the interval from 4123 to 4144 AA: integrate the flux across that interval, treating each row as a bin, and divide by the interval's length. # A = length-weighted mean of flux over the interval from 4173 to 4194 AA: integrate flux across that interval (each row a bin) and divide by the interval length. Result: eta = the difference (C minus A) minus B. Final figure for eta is -9.9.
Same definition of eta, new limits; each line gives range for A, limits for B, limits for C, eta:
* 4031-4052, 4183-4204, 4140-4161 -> -11.2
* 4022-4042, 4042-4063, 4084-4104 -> -12.6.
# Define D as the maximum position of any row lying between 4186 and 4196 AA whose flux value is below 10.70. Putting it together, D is 4191.25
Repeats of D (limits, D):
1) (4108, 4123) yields 4120.44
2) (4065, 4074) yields 4073.28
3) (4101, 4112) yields 4110.97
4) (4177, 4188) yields 4187.40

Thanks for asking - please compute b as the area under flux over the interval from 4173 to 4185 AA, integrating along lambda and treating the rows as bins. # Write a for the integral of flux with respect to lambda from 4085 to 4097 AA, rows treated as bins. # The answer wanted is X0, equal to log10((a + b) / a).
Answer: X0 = 0.30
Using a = 122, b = 121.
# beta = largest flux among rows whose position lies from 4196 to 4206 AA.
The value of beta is 11.3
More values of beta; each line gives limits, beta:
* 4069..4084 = 11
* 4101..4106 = 9.02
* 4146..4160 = 11.1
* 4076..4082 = 10.8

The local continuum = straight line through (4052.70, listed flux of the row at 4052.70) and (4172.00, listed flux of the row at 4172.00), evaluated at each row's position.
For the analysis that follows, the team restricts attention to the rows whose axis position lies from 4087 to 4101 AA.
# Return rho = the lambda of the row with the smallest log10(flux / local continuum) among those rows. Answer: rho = 4099.62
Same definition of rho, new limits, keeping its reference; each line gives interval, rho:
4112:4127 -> 4116.65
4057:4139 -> 4116.65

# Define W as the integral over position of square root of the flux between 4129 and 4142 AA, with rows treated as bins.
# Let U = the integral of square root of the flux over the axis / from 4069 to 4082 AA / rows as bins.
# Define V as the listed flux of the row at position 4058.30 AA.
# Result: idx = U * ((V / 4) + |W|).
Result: 1892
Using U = 41.8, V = 11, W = 43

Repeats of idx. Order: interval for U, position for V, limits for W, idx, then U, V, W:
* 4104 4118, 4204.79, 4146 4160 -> 2053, 42.1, 11.3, 46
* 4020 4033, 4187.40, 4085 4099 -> 2042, 43.5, 10.6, 44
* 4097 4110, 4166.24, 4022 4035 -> 1798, 39.2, 10.5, 43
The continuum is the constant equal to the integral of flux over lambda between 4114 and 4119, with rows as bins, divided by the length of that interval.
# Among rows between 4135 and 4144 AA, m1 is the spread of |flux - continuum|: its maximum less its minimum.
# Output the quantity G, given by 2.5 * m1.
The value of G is 1.50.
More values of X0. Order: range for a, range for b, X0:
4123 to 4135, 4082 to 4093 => 0.28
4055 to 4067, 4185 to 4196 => 0.28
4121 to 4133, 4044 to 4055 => 0.29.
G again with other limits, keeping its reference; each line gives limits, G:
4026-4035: 1.00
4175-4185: 1.10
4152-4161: 1.00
